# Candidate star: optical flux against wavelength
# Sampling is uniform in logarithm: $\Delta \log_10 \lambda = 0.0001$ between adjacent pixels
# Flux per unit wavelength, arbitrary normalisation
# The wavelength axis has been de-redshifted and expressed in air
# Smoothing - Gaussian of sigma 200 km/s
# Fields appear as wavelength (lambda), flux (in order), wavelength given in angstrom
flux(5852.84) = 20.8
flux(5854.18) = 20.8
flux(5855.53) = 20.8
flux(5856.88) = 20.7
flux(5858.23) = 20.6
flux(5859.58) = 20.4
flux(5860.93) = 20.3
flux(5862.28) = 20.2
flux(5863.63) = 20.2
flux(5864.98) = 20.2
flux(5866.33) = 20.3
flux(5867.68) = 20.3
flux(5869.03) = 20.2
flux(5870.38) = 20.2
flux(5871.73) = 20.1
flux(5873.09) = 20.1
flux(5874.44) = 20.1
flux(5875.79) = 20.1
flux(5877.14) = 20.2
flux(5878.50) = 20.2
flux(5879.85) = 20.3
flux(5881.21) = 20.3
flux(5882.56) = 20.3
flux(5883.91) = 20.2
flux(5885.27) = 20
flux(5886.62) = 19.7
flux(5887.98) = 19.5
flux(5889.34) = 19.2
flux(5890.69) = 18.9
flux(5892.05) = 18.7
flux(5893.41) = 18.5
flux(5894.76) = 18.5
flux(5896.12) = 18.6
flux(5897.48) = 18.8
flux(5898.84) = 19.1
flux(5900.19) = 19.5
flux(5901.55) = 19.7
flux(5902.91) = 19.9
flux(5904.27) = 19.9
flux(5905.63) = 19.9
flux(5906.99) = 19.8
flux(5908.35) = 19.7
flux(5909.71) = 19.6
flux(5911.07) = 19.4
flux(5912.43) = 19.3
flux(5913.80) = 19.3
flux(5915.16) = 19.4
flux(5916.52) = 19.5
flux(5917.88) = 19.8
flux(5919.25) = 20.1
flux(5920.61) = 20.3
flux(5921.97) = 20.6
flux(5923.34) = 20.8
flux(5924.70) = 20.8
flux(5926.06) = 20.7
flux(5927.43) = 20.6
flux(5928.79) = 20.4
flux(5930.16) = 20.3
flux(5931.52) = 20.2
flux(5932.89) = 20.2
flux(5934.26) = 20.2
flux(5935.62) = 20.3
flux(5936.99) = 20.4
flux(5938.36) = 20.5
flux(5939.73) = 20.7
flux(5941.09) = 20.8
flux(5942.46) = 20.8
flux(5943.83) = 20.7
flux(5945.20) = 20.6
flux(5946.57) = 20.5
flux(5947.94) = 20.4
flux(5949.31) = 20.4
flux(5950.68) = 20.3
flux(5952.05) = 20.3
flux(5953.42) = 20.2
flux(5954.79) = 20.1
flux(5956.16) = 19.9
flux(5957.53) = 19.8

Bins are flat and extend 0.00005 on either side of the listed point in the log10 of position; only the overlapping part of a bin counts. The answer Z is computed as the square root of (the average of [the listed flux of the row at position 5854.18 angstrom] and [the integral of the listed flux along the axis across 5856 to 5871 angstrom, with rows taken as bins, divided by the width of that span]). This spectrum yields 4.54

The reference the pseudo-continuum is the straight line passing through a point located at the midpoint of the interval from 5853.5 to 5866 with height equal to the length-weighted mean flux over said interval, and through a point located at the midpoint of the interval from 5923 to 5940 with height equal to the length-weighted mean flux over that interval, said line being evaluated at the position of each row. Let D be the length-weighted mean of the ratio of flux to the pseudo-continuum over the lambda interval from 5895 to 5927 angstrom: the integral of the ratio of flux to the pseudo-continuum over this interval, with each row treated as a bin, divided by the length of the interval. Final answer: 0.965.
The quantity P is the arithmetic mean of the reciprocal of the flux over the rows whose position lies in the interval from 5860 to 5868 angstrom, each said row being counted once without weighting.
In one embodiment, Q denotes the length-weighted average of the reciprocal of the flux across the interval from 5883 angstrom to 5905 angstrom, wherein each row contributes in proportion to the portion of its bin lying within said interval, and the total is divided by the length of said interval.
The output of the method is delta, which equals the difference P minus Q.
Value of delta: -0.002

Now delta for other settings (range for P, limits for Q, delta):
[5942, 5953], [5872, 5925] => -0.002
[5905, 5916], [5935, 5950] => 0.003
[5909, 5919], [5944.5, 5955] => 0.002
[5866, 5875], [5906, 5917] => -0.002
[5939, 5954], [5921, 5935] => 0.000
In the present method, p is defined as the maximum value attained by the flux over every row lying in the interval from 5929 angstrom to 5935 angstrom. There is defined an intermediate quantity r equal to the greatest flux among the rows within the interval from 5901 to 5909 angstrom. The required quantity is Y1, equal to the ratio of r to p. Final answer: 0.98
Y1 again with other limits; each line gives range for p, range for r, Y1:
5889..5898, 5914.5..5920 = 1.05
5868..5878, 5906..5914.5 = 0.98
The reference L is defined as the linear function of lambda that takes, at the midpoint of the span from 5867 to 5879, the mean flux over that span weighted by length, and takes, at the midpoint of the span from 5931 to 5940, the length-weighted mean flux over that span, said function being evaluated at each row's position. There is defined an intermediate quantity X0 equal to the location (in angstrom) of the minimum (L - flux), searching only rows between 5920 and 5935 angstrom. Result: 5923.34 angstrom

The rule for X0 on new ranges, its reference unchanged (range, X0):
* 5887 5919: 5902.91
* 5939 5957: 5941.09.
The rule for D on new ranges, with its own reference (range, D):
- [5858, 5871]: 0.991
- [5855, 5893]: 0.980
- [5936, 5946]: 1.008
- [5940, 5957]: 0.999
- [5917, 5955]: 0.999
